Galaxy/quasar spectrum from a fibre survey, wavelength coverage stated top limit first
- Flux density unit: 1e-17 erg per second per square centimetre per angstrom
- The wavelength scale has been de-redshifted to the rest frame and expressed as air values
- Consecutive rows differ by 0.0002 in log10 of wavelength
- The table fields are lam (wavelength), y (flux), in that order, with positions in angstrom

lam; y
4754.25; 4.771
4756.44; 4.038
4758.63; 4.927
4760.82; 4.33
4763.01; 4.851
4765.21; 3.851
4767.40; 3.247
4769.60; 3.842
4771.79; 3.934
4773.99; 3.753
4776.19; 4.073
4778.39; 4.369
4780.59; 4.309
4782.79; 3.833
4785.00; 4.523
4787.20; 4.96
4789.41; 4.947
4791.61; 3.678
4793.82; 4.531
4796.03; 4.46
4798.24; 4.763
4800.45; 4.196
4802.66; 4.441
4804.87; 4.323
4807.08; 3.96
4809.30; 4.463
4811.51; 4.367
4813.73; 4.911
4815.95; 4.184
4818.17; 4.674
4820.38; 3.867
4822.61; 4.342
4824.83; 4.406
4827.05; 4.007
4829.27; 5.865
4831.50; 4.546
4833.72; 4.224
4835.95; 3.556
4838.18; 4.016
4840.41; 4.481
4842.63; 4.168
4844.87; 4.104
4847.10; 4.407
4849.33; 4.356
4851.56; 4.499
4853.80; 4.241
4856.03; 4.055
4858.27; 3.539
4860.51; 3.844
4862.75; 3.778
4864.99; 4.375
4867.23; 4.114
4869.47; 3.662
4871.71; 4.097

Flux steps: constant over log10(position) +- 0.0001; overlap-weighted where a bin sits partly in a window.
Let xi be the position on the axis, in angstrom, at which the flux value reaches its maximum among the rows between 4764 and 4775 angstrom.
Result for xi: 4771.79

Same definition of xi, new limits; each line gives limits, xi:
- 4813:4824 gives 4813.73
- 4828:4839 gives 4829.27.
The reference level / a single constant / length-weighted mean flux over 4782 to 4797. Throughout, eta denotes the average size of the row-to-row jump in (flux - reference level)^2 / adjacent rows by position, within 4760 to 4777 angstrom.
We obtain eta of 0.44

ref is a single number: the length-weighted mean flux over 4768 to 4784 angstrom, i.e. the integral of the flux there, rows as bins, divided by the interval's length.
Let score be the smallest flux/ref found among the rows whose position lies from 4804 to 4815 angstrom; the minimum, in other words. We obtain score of 0.99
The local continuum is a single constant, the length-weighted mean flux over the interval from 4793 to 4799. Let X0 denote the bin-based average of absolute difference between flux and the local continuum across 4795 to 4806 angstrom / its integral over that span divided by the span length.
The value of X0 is 0.2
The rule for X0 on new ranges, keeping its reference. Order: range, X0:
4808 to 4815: 0.2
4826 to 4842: 0.6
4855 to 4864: 0.8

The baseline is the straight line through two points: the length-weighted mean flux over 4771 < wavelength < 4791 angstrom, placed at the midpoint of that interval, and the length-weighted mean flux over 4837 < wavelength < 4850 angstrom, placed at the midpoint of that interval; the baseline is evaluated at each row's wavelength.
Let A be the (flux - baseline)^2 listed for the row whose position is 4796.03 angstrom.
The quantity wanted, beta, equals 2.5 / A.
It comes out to 77.6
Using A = 0.03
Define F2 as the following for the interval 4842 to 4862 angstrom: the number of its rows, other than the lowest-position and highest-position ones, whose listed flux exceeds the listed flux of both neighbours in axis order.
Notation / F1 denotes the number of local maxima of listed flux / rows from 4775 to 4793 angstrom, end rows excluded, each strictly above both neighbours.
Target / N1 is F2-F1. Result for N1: 0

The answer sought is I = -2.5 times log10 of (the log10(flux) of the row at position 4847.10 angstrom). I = 0.478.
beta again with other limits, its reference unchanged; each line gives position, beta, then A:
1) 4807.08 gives 25.5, 0.10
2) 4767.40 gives 2.3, 1.11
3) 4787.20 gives 5.5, 0.45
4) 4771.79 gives 19.0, 0.13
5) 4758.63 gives 6.5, 0.39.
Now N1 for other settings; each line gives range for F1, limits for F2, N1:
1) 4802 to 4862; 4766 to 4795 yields -5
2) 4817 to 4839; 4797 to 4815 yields 0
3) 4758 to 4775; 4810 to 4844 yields 3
